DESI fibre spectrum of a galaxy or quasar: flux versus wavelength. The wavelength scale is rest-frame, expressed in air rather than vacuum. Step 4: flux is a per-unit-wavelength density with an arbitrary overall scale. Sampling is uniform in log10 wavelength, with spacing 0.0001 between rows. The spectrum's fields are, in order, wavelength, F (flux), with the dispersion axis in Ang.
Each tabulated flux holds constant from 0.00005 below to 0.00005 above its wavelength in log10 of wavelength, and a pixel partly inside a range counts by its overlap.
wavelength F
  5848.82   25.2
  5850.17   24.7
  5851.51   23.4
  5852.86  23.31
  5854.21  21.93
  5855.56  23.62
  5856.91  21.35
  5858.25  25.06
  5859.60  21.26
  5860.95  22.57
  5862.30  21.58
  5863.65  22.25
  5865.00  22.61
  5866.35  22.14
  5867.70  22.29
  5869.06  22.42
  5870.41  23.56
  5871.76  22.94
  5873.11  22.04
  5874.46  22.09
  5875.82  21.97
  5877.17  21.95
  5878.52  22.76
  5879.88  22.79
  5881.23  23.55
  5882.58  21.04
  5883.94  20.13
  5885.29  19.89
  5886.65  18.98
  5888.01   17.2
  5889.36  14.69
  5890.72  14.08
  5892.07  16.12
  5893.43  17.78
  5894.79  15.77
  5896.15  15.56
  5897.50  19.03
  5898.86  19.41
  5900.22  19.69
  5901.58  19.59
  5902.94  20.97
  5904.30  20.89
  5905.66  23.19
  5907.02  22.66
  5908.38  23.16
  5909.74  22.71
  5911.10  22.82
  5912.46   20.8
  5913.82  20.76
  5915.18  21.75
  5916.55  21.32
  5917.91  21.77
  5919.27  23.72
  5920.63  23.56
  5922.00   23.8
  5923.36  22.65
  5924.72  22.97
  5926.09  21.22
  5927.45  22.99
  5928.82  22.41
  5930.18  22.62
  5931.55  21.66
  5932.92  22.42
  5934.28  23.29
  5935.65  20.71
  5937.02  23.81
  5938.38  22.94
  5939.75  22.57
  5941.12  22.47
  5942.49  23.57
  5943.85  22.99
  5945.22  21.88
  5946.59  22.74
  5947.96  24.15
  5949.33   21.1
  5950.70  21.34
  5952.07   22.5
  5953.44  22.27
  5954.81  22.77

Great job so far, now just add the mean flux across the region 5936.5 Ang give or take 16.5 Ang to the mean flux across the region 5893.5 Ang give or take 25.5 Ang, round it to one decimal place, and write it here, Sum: 43.1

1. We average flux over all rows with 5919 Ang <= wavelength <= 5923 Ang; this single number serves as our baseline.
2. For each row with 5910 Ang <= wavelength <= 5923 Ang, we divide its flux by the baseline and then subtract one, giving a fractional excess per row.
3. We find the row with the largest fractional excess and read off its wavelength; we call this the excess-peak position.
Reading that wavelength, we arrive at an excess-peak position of 5922.00 Ang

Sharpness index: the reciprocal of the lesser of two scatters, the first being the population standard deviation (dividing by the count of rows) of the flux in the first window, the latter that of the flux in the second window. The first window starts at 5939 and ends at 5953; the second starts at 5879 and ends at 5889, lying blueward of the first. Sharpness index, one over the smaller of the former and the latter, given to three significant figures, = 1.13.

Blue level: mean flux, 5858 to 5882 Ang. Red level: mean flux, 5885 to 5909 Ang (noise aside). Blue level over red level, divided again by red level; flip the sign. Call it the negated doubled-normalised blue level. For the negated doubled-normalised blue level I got -0.064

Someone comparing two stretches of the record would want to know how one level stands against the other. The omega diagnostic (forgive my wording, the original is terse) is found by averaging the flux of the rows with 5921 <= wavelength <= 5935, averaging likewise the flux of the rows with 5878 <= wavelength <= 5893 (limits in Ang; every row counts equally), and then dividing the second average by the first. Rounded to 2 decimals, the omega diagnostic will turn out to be 0.85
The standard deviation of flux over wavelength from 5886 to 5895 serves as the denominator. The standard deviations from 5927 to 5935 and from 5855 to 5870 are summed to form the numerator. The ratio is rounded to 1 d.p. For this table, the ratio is 1.0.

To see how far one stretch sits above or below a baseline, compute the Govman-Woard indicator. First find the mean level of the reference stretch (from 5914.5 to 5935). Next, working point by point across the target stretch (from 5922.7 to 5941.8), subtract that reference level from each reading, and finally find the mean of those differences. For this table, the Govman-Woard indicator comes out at -0.06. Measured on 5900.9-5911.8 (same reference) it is -0.54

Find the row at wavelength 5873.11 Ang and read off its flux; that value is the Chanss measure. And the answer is 22.04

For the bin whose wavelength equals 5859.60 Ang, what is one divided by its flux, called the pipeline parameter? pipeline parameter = 0.0470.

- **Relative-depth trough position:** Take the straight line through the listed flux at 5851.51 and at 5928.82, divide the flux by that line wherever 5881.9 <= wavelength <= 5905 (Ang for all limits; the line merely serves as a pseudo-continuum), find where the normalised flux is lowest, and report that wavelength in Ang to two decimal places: 5890.72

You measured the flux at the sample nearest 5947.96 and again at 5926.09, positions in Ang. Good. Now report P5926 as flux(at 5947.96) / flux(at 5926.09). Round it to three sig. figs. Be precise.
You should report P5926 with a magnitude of 1.14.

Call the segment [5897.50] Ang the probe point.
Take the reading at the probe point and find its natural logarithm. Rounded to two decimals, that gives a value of 2.95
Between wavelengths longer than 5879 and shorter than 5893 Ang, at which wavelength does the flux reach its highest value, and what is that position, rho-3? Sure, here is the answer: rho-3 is 5881.23 Ang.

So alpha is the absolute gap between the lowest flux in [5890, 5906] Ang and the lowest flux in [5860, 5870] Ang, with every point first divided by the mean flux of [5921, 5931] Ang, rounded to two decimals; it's 0.33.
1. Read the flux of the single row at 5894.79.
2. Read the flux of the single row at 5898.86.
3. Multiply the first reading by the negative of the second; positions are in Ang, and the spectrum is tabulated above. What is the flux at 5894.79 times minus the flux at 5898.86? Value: -306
